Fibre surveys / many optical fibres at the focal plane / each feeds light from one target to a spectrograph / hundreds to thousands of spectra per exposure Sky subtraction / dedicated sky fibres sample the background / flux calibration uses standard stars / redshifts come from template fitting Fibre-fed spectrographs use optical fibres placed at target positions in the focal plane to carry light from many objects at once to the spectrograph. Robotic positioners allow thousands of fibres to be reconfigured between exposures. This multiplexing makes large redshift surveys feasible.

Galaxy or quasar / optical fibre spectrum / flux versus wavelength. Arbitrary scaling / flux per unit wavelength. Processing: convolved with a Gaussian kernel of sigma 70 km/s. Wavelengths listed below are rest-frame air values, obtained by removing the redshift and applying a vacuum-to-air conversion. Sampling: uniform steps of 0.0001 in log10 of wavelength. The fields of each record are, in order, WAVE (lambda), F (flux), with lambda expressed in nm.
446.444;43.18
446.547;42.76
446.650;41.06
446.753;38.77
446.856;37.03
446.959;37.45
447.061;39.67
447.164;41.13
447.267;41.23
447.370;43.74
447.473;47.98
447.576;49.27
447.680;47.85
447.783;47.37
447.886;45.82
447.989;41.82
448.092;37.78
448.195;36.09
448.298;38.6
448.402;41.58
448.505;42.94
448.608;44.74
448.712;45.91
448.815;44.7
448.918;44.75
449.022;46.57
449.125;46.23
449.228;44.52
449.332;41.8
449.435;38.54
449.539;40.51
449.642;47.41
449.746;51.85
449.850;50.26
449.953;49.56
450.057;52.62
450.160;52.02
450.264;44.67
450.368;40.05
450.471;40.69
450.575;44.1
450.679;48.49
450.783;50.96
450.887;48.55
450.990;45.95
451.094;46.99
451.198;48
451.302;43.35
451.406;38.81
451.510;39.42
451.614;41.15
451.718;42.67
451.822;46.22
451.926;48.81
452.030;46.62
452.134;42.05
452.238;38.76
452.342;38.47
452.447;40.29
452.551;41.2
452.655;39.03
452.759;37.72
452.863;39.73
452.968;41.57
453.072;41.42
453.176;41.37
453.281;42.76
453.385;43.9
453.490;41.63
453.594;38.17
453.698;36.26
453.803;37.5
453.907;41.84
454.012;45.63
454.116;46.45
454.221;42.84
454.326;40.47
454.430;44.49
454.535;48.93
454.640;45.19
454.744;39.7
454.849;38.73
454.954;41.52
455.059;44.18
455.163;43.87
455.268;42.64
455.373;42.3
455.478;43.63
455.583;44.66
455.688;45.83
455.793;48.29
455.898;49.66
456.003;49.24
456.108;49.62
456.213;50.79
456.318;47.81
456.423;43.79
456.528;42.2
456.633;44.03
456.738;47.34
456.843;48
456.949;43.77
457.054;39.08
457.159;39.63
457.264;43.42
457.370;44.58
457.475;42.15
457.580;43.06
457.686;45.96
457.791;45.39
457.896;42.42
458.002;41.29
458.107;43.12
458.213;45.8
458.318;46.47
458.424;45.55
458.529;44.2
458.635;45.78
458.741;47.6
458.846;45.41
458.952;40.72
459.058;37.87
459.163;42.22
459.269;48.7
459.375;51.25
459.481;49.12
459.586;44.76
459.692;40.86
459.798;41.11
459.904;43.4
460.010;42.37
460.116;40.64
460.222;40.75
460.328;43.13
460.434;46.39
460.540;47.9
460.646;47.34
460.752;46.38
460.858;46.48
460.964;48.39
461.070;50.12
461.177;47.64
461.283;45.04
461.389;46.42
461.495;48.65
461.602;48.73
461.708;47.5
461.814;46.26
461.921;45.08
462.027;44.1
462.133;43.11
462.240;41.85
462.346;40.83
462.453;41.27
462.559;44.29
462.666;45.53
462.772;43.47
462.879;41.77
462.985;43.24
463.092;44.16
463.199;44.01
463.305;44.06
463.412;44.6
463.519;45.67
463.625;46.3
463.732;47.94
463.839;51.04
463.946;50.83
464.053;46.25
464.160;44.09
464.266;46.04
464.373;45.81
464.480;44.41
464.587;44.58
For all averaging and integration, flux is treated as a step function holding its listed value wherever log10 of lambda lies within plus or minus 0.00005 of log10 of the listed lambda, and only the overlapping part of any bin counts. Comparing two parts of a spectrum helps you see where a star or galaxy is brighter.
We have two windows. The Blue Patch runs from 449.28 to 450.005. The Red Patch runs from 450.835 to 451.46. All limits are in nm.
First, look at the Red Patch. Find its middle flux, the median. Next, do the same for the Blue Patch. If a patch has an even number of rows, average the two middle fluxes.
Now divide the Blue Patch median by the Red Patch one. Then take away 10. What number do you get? -8.98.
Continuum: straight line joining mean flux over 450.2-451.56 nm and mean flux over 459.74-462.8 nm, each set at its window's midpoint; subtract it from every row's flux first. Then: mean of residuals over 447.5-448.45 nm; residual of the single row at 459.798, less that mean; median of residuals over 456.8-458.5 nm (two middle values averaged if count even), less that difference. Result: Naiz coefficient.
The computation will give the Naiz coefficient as 1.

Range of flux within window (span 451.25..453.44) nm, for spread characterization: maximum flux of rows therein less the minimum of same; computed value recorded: 11.1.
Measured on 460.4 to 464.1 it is 10.2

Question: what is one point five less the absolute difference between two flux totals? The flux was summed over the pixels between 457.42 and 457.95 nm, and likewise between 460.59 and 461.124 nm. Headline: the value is -18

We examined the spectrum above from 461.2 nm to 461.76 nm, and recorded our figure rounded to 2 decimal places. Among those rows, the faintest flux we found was 45.04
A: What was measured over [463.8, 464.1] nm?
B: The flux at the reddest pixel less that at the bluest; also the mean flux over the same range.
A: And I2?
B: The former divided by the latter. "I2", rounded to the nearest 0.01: -0.10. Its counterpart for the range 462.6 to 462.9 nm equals -0.09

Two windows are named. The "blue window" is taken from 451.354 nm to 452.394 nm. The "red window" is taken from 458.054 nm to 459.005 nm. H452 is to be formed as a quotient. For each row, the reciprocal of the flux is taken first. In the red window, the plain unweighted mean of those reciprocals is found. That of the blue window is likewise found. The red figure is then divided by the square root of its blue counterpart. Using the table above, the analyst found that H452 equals 0.1444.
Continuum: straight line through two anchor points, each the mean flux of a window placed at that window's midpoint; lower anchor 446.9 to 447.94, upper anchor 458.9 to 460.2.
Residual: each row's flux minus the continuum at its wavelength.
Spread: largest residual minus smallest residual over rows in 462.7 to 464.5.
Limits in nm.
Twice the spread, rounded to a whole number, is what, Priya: 19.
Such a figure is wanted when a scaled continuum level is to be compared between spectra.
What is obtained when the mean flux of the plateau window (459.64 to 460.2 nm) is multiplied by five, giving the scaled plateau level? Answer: 208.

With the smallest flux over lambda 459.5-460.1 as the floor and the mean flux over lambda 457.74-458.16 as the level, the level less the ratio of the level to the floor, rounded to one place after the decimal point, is 42.0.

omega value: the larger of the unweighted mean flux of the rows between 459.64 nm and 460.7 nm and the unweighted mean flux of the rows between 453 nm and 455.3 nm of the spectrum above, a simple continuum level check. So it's 43.4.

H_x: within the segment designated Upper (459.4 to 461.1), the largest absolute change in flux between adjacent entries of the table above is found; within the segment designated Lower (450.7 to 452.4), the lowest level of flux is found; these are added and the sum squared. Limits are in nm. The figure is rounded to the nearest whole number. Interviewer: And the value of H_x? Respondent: 1834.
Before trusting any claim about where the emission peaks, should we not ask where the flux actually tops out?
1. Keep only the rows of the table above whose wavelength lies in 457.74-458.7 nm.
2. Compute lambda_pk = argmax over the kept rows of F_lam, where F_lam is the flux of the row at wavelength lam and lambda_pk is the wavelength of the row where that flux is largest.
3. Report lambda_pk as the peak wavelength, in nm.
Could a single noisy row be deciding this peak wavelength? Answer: 458.318 nm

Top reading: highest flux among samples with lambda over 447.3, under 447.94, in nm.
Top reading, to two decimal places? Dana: 49.27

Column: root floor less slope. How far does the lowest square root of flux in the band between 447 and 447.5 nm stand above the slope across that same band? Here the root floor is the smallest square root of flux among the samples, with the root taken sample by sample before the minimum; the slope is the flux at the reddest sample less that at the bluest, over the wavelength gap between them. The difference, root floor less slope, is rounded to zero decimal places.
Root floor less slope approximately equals -14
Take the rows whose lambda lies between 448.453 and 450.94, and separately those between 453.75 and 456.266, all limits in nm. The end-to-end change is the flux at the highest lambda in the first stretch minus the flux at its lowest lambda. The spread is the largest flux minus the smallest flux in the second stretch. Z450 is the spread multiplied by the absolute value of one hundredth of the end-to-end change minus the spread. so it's 176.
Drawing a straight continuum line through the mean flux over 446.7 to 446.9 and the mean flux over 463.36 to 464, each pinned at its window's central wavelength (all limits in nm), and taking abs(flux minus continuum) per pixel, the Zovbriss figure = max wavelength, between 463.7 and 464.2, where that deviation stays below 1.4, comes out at 463.732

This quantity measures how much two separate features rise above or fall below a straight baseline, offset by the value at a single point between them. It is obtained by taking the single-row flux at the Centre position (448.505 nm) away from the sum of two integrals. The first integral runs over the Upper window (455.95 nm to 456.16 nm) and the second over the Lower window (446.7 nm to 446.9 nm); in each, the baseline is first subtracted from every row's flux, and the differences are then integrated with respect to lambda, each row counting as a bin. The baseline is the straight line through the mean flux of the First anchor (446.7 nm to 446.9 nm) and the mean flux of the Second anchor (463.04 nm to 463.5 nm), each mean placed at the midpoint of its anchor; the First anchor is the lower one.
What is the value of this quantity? -41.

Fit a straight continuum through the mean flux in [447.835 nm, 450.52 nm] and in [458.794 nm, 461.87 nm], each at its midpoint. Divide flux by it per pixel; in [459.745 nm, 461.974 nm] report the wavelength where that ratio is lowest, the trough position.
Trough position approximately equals 460.116 nm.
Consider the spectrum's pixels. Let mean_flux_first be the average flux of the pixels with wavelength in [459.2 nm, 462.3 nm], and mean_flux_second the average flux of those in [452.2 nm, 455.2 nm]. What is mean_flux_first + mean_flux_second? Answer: 87.1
